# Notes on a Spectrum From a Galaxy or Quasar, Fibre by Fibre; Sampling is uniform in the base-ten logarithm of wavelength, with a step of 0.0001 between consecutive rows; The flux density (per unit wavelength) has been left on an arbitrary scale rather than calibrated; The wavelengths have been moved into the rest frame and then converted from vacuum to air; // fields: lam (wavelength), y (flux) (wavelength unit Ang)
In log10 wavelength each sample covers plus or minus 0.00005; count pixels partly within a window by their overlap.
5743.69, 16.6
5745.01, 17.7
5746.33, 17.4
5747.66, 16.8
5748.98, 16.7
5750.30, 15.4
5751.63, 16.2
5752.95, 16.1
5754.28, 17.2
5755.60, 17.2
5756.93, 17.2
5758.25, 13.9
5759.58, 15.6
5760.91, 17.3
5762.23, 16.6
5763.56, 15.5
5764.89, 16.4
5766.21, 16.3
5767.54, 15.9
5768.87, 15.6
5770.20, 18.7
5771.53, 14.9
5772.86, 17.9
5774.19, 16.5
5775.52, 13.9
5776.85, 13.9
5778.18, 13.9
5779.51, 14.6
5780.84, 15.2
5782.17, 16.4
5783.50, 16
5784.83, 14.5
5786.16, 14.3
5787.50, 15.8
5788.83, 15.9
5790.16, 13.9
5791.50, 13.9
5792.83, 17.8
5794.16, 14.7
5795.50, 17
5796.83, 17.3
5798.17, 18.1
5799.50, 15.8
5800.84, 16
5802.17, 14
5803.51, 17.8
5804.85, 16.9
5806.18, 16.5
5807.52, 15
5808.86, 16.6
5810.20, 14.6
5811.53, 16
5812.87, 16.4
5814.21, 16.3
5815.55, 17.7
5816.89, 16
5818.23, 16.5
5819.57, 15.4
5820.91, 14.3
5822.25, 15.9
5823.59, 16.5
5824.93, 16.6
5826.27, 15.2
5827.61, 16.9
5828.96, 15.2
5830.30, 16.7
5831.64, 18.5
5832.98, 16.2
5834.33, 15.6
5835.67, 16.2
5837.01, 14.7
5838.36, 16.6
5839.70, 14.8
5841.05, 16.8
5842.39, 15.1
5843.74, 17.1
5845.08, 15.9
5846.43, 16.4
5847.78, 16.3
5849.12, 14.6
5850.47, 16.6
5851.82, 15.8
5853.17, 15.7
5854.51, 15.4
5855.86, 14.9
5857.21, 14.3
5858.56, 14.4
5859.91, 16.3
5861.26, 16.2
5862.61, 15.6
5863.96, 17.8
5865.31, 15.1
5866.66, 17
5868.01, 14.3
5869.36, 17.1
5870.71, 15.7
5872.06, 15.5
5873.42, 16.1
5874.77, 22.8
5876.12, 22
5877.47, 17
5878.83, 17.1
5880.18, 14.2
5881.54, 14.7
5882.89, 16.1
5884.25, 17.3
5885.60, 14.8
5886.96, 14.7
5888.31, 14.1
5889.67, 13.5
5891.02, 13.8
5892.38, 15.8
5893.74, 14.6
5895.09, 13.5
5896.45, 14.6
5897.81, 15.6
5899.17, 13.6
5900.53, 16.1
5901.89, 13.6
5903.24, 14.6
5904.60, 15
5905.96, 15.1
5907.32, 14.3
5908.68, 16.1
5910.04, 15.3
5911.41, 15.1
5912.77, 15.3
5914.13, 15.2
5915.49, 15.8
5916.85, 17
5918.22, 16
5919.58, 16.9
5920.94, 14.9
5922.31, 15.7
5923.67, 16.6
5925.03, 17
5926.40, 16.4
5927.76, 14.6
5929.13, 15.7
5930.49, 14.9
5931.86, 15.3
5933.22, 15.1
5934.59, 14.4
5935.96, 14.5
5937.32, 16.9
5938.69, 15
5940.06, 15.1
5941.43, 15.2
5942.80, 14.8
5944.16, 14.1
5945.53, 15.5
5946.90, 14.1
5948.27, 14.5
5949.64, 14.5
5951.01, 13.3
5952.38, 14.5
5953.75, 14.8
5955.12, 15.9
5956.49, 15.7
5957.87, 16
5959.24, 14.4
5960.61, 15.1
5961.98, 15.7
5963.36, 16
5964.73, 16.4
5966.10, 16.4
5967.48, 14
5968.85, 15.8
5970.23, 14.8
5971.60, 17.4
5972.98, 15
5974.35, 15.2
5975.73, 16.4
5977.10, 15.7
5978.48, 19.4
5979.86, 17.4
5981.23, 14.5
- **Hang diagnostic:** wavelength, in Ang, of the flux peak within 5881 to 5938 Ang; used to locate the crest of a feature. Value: 5884.25 Ang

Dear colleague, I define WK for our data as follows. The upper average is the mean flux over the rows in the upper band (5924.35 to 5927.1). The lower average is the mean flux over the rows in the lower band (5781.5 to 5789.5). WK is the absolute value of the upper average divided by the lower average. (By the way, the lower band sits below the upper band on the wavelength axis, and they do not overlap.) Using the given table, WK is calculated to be 1.08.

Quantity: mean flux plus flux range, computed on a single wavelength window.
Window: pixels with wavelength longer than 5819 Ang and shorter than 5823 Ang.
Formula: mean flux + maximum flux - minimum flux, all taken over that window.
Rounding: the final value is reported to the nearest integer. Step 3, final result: 17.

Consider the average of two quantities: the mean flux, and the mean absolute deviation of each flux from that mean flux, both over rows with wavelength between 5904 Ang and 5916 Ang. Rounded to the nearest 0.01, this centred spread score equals 7.79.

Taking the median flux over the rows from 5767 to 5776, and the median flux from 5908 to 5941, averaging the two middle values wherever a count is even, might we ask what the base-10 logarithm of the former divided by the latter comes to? 0.0167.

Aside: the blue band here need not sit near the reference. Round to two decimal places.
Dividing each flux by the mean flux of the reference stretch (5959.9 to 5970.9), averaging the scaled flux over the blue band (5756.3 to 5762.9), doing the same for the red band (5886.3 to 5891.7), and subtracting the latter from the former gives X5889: 0.13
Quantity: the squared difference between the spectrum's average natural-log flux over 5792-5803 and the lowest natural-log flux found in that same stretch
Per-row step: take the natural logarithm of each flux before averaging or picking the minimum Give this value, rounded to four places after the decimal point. 0.0227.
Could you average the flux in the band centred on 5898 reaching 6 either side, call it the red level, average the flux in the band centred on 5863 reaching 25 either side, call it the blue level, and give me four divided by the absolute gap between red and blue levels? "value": 2.7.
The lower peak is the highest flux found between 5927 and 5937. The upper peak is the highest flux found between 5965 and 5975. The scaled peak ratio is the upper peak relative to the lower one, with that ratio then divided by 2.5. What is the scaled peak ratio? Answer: 0.443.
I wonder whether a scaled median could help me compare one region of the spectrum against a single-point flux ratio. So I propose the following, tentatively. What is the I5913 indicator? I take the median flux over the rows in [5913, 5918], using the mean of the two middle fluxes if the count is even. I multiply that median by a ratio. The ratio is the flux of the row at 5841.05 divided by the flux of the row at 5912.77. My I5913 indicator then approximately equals 17.3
